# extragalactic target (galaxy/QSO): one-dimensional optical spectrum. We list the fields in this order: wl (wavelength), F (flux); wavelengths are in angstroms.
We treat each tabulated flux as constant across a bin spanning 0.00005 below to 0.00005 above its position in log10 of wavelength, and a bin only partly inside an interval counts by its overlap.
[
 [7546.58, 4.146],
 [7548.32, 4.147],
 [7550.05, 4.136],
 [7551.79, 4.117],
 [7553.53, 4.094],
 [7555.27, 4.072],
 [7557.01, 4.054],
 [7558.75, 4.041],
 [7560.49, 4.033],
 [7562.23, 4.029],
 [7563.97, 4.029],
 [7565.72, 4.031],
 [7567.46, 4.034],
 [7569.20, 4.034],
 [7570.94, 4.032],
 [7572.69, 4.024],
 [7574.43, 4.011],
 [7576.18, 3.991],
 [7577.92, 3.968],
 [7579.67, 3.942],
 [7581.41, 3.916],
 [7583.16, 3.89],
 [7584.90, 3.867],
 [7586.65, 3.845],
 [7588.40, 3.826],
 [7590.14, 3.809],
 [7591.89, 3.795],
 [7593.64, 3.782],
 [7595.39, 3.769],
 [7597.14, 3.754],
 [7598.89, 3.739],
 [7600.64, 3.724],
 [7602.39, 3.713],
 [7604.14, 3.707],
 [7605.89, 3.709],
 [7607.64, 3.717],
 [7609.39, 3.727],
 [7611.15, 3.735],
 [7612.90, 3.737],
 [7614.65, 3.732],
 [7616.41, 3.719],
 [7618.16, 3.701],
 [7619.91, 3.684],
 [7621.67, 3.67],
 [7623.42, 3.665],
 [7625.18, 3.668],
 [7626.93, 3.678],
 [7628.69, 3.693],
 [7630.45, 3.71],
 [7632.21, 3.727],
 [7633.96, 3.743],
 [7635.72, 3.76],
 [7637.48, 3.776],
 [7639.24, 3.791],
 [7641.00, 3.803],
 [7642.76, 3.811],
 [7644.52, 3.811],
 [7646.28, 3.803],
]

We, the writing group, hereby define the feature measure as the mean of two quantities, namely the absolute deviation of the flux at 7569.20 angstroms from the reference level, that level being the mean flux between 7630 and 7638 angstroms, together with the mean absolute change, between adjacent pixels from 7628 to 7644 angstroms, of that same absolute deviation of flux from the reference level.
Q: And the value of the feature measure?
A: 0.15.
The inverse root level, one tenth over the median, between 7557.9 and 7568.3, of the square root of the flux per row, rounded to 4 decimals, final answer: 0.0498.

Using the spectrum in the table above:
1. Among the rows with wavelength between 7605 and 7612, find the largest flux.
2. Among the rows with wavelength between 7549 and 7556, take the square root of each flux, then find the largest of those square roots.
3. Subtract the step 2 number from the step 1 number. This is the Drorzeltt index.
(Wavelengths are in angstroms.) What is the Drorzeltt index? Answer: 1.70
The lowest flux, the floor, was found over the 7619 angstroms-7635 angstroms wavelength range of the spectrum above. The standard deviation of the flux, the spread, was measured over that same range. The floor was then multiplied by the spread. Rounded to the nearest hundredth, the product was 0.10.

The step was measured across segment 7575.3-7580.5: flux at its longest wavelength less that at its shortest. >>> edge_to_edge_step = -0.049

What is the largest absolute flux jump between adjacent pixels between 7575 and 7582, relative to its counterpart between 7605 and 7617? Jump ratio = 2.0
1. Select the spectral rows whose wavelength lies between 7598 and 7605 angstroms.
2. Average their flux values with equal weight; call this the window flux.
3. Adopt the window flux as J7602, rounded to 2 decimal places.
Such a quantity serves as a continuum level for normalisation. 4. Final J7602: 3.72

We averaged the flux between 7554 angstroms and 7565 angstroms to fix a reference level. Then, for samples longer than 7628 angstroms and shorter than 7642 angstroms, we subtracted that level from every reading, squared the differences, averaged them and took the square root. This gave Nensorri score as 0.295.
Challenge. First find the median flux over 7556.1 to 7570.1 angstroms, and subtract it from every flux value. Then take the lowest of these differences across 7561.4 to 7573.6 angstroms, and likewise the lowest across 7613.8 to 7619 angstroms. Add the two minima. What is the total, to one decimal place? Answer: -0.3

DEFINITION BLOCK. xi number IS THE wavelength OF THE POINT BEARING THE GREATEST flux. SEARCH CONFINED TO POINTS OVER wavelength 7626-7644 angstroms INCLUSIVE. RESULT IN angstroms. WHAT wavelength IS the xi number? 7642.76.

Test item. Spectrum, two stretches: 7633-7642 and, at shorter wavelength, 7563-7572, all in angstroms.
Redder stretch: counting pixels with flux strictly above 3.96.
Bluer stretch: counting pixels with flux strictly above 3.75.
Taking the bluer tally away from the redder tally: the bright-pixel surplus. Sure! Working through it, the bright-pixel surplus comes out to -5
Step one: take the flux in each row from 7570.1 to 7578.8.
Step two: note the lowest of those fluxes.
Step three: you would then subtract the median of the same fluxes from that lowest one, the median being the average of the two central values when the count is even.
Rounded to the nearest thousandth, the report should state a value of -0.043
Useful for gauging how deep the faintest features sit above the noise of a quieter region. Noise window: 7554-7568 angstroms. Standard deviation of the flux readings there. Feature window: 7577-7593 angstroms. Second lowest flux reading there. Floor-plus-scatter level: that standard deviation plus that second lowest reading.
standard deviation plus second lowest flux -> 3.82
